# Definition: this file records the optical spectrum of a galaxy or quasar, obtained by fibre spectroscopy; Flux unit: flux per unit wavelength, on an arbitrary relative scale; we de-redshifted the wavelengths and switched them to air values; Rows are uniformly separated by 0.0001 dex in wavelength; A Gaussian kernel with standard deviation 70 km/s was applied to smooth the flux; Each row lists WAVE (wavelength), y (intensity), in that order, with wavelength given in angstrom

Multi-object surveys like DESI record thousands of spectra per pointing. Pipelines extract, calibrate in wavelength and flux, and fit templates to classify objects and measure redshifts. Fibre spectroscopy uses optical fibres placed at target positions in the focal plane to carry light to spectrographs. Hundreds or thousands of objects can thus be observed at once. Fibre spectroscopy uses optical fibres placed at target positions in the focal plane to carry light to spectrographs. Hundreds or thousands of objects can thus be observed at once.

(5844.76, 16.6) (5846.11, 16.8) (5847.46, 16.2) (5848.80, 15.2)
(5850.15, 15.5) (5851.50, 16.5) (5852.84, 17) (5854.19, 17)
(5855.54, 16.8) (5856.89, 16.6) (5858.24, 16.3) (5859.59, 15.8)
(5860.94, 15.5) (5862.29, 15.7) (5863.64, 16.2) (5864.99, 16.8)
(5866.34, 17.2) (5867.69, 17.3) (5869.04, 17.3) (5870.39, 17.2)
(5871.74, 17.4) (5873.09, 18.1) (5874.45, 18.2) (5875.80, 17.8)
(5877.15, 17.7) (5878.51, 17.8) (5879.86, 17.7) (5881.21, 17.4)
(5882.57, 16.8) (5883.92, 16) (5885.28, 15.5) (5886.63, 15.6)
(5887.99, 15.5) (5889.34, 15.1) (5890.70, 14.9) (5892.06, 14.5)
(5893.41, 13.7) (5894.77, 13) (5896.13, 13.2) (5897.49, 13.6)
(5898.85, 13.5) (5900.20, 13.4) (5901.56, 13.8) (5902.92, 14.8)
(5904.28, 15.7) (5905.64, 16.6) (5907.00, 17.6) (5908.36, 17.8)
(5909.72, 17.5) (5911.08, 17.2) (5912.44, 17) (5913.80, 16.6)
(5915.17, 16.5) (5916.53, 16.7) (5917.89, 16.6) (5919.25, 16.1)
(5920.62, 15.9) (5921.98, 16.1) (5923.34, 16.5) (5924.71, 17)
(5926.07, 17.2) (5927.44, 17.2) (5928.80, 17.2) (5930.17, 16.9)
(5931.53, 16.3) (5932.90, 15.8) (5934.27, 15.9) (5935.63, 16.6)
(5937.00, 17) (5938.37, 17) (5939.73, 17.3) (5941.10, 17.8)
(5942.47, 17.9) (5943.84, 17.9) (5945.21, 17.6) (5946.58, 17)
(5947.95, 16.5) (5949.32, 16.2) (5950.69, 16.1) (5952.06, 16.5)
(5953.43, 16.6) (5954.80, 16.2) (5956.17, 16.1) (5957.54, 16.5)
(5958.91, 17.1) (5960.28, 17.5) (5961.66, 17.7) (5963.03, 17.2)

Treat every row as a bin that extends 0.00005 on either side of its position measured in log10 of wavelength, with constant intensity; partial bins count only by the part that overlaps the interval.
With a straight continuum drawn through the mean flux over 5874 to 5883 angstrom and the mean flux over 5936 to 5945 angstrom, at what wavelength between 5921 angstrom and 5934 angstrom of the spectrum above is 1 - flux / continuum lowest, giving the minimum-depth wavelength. 5928.80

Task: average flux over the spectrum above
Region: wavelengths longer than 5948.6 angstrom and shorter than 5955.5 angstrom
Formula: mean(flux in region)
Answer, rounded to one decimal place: 16.3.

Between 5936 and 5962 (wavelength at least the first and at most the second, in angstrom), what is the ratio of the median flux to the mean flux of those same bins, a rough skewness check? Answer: 1.00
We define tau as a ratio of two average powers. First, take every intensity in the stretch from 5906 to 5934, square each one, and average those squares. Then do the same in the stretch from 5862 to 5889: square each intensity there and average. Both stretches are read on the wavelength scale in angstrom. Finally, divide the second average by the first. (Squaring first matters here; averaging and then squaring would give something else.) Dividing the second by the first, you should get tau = 1.02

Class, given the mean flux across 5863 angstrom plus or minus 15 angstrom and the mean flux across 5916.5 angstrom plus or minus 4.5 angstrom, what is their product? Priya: 277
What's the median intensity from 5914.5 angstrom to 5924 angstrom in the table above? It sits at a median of 16.5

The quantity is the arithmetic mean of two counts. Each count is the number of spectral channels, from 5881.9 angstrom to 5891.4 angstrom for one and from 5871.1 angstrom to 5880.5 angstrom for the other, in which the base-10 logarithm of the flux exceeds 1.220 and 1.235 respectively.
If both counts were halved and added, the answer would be 4.0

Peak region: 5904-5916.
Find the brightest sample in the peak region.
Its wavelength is 5908.36 angstrom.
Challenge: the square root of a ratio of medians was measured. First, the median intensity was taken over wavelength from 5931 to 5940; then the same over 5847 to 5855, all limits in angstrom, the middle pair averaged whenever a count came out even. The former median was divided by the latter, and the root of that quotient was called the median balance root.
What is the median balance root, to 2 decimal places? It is 1.01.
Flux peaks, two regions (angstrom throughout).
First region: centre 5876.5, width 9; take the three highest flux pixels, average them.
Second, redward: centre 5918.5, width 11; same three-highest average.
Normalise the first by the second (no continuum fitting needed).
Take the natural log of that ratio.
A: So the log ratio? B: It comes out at 0.08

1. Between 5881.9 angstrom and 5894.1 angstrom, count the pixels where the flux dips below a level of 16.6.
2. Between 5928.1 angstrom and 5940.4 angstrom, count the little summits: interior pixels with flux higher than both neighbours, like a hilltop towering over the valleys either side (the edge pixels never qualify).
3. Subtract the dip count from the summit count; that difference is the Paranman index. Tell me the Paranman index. -8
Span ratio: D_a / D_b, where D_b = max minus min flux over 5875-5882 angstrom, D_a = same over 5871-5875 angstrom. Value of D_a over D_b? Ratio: 2.0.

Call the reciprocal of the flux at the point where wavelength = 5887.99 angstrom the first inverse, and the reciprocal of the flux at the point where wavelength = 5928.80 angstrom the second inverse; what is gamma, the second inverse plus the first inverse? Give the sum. 0.123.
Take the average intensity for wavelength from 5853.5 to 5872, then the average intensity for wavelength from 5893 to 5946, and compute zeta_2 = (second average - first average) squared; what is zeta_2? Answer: 0.2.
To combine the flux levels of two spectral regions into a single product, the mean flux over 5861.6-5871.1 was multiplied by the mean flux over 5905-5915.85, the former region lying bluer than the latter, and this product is 288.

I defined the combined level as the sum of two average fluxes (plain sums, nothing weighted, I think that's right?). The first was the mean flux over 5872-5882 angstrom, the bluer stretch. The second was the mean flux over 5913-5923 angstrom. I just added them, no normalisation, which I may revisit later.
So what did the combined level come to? 34.2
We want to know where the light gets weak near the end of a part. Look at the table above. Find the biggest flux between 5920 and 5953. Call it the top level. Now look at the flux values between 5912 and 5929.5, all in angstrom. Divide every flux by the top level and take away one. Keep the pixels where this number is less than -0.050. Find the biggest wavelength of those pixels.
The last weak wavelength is 5924.71 angstrom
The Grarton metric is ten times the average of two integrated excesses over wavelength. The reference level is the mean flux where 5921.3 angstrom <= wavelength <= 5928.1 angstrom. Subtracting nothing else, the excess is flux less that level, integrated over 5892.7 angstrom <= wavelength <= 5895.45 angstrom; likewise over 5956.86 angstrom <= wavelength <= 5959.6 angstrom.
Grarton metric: -47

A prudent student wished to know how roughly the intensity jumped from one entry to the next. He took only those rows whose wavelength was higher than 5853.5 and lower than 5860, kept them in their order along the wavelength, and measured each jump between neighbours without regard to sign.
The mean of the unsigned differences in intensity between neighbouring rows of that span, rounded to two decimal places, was 0.30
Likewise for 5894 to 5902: 0.24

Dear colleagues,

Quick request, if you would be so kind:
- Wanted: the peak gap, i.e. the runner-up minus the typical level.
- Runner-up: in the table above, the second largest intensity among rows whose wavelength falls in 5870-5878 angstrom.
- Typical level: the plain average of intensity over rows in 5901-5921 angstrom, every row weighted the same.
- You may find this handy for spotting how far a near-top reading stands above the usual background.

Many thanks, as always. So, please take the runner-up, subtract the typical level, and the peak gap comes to 1.7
